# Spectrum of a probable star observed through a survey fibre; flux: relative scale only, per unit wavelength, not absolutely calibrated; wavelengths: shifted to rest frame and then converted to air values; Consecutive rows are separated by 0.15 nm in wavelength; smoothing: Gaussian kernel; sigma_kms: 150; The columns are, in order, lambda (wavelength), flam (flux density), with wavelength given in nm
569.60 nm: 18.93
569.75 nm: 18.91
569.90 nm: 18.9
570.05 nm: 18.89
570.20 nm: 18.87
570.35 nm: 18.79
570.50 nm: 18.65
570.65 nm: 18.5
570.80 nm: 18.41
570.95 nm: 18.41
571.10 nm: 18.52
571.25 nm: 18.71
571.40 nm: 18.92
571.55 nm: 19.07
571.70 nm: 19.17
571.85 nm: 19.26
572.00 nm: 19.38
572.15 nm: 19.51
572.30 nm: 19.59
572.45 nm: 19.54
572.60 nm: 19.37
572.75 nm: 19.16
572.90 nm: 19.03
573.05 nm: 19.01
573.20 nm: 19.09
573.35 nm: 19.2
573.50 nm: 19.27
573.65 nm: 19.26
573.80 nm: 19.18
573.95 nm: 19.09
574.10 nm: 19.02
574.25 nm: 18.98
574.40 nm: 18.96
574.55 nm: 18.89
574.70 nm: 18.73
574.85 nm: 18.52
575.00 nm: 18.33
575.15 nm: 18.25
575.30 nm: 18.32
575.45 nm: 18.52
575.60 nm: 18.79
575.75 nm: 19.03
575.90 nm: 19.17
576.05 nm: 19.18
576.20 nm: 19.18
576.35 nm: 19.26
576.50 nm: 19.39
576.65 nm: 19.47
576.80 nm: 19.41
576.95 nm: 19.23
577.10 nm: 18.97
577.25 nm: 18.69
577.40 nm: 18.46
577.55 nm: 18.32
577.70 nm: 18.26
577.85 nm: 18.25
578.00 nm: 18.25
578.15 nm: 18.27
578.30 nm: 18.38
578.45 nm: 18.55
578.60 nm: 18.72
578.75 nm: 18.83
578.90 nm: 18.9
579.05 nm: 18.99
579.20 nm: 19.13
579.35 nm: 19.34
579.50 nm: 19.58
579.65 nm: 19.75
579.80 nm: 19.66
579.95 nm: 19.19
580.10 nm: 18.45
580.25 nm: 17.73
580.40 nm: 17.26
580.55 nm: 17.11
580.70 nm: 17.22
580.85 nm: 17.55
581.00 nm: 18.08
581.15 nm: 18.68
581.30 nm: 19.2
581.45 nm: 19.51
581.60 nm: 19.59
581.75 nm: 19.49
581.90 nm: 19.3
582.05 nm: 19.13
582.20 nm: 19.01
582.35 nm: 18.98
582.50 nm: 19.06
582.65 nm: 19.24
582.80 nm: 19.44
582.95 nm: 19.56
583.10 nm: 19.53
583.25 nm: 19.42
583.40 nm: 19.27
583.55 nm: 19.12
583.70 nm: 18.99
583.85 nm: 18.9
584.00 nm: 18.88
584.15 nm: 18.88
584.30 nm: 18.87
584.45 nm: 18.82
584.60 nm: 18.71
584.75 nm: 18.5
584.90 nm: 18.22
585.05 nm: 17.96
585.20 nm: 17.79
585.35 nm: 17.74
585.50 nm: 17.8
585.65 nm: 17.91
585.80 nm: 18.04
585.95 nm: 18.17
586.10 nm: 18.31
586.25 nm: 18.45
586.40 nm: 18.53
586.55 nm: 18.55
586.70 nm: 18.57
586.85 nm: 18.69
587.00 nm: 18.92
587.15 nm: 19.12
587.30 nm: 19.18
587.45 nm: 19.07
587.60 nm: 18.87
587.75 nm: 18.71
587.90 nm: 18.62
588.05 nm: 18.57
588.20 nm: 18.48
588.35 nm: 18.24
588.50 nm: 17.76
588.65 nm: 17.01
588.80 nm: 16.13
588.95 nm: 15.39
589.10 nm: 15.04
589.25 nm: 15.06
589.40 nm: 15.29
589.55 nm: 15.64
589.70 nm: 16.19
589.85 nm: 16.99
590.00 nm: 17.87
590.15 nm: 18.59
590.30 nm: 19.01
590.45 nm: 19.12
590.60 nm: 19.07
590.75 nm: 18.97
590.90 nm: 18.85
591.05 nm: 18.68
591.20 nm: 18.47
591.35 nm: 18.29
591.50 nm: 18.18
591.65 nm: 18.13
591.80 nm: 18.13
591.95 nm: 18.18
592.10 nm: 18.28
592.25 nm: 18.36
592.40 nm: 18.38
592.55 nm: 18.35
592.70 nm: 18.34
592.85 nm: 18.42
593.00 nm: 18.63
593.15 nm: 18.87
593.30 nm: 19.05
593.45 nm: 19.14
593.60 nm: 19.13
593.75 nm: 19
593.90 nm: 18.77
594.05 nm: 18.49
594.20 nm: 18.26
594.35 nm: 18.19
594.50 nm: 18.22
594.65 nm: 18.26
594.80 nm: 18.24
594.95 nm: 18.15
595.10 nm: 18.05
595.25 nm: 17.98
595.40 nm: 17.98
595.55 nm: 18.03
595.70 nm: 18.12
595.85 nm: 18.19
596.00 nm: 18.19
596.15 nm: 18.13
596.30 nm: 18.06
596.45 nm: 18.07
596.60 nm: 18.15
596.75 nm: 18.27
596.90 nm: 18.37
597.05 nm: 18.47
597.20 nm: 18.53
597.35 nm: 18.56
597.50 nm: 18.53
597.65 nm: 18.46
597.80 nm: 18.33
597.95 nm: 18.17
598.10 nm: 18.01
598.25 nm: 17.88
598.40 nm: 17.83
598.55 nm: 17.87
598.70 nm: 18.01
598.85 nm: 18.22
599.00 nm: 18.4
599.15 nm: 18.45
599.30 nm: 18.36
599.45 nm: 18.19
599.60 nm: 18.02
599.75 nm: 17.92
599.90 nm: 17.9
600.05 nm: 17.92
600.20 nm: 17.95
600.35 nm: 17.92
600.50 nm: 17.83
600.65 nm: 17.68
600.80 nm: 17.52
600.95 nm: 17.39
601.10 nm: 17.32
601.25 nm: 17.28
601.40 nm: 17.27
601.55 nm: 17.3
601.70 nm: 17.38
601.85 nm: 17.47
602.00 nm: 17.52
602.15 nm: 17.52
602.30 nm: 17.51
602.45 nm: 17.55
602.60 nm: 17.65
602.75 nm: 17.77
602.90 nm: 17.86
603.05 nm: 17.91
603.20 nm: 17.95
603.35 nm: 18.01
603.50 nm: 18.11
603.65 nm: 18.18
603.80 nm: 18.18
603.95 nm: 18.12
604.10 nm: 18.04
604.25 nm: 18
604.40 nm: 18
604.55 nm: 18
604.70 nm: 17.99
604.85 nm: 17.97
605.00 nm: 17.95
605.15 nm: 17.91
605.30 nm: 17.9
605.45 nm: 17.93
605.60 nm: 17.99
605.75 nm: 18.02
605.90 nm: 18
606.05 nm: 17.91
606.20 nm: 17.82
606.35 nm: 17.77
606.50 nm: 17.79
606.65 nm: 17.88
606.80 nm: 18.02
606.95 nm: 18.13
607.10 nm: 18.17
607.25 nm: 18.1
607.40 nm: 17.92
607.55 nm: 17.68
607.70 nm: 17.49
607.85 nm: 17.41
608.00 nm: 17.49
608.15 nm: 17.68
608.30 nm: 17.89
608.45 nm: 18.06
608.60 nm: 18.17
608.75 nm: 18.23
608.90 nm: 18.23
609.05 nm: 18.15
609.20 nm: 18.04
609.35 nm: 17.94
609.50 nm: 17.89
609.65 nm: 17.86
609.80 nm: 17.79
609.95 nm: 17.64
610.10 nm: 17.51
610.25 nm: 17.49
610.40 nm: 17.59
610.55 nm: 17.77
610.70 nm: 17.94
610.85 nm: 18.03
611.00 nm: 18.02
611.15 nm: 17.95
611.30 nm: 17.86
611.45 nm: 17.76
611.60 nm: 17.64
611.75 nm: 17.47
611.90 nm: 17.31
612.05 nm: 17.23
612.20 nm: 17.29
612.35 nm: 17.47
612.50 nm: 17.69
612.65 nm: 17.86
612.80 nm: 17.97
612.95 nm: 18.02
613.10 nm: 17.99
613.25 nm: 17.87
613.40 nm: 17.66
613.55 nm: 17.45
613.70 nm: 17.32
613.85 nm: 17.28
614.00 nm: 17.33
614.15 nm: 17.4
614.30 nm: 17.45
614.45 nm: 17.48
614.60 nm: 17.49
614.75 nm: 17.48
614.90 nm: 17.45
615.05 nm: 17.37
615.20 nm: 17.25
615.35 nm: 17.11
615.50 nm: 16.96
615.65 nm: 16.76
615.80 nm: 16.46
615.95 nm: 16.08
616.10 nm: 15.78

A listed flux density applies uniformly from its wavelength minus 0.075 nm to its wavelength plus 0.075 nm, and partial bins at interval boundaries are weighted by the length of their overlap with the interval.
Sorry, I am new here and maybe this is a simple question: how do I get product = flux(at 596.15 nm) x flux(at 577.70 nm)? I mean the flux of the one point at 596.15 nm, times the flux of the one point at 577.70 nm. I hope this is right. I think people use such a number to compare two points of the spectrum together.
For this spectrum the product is 331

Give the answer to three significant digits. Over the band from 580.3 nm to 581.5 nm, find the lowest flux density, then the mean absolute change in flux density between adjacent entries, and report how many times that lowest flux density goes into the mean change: 0.0213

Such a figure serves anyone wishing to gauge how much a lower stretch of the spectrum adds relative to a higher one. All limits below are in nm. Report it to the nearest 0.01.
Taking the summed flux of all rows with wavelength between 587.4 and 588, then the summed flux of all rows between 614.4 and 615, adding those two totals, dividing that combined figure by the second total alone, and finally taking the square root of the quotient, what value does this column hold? 1.44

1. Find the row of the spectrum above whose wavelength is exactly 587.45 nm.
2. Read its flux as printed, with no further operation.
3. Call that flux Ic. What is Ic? 19.07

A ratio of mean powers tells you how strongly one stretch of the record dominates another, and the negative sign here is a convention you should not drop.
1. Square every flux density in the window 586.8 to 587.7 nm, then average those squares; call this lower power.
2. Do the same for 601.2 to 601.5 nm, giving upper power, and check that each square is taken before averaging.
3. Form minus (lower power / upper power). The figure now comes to -1.21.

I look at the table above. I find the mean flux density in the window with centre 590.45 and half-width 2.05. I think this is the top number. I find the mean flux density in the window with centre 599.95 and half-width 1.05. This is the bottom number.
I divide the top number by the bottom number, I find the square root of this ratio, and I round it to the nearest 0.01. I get 0.99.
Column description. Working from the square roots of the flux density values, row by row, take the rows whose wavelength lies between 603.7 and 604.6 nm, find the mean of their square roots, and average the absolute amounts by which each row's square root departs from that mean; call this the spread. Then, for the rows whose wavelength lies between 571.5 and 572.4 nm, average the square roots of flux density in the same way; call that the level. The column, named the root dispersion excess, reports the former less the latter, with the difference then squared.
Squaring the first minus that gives 19.3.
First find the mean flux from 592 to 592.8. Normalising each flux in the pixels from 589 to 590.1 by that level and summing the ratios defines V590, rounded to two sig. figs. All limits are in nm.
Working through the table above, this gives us 6.1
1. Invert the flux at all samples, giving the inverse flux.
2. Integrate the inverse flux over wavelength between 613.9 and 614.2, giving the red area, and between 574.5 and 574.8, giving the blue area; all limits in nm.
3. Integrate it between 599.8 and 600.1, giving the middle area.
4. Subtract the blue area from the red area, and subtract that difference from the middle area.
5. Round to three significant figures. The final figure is 0.0154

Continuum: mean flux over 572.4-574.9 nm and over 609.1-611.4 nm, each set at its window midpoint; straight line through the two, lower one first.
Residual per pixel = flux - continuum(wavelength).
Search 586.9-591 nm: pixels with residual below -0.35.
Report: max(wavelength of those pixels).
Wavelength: 590.00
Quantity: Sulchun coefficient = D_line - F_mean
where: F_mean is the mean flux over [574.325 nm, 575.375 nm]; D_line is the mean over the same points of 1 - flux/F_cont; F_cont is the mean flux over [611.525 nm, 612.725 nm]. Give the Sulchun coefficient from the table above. -18.6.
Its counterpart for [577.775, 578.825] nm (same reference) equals -18.5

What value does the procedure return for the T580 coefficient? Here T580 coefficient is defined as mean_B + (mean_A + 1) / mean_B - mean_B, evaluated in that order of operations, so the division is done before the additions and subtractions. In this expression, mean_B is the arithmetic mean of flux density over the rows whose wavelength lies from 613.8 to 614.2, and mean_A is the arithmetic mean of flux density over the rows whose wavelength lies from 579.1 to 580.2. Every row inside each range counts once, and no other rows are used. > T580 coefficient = 1.17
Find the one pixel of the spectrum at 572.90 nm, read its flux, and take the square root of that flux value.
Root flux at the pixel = 4.36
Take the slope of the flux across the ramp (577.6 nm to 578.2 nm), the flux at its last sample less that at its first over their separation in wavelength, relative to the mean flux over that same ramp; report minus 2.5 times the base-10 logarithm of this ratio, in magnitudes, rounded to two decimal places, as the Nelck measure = 7.29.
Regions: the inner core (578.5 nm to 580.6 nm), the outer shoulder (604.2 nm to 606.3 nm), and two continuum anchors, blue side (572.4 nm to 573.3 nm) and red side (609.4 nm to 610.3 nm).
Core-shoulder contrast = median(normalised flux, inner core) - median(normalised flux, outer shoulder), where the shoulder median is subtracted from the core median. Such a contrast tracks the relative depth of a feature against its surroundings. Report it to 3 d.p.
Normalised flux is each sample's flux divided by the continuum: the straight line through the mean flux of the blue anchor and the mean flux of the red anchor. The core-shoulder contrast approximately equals -0.004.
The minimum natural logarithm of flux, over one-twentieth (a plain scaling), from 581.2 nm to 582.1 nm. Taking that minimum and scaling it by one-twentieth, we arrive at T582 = 0.1476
